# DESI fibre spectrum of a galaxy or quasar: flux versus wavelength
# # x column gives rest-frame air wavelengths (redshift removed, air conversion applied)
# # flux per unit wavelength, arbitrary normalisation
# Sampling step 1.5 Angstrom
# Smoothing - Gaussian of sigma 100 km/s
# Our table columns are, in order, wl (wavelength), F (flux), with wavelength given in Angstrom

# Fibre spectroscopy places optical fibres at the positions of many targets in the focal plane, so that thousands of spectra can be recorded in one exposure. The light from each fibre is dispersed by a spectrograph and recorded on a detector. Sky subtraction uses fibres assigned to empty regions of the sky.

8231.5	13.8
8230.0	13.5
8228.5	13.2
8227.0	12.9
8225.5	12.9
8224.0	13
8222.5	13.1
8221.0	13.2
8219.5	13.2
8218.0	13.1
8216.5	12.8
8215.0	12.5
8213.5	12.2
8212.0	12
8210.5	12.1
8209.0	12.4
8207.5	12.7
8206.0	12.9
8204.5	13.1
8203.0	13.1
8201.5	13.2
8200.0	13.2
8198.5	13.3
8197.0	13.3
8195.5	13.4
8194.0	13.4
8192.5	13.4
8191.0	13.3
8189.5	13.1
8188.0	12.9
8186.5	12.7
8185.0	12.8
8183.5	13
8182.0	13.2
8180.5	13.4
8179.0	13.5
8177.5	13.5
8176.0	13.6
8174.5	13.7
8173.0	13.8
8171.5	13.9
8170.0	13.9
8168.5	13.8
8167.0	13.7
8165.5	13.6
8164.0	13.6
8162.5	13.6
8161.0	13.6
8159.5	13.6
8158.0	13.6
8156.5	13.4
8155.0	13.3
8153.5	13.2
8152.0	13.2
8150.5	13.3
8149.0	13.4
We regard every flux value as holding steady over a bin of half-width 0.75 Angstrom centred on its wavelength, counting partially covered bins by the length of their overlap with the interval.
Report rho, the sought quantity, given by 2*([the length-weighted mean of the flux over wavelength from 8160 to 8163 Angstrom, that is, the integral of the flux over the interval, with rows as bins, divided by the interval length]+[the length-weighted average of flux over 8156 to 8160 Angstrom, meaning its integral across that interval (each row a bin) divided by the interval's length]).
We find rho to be 54.3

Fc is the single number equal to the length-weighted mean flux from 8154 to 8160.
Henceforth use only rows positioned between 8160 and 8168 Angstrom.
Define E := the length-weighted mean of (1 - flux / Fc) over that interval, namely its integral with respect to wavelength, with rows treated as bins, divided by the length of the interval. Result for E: -0.01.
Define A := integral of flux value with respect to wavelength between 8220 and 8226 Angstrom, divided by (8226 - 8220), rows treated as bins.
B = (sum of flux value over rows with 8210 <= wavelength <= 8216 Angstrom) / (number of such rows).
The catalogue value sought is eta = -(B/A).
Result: -0.93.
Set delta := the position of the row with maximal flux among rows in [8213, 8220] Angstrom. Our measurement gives 8219.5 Angstrom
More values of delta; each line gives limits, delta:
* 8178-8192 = 8179.0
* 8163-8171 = 8170.0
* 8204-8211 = 8204.5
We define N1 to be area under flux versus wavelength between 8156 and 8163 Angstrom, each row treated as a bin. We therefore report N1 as 95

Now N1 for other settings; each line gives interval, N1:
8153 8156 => 40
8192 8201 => 120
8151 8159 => 107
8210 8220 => 126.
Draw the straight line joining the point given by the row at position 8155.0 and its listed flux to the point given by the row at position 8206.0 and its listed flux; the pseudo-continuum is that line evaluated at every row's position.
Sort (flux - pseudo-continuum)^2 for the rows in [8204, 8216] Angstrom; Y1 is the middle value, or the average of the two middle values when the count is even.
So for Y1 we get 0.17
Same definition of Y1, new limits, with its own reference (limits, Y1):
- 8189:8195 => 0.12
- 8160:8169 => 0.14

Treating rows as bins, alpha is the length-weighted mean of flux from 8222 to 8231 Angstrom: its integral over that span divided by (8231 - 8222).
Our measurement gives 13.1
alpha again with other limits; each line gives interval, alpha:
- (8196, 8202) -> 13.3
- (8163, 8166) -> 13.6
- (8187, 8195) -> 13.2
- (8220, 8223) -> 13.2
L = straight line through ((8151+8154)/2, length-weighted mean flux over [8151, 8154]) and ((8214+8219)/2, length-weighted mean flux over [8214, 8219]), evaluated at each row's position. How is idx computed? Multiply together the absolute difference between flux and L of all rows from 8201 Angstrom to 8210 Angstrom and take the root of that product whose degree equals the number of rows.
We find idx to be 0.19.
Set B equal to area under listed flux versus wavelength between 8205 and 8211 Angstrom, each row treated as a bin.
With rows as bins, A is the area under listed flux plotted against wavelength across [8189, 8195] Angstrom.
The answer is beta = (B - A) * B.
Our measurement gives -337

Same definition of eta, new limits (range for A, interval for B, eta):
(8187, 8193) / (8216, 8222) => -0.99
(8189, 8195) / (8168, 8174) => -1.04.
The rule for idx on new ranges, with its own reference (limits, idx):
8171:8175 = 0.72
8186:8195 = 0.24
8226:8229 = 0.30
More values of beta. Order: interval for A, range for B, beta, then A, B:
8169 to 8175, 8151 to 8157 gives -267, 83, 79.6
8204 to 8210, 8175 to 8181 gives 379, 76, 81.1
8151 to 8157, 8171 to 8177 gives 229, 80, 82.4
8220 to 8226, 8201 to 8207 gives -4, 78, 78.3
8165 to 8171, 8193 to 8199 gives -196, 83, 80.1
